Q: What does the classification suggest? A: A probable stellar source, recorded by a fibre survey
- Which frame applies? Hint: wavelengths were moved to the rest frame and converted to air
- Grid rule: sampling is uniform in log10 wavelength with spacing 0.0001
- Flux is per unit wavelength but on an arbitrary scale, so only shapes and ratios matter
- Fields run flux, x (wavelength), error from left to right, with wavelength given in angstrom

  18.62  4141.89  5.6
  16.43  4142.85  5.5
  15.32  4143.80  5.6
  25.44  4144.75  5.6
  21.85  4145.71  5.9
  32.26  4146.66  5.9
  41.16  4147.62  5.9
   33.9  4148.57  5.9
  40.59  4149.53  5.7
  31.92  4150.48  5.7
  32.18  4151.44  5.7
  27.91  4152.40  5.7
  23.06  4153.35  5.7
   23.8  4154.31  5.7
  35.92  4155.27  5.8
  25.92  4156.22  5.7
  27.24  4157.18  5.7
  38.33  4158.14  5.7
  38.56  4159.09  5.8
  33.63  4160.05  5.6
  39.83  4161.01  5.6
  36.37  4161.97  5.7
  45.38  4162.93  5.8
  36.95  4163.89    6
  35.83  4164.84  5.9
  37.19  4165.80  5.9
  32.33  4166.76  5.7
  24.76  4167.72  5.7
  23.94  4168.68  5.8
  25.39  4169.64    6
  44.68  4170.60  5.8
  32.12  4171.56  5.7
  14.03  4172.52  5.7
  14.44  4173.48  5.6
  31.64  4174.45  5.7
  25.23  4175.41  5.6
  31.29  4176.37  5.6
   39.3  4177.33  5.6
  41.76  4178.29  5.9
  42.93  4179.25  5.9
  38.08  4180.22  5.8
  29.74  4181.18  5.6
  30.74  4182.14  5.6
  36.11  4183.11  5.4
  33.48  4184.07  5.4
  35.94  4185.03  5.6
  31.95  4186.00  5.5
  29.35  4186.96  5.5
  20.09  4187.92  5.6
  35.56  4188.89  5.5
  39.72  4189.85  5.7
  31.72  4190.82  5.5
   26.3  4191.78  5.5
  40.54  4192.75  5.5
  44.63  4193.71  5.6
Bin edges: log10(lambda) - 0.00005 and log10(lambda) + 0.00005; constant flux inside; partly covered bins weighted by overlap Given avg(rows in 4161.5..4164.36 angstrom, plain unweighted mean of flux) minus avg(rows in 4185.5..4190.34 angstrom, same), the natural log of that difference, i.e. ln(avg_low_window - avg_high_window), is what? 2.1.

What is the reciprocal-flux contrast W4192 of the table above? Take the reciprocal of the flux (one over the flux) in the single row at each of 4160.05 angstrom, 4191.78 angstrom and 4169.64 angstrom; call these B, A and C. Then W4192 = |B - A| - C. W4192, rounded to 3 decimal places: -0.031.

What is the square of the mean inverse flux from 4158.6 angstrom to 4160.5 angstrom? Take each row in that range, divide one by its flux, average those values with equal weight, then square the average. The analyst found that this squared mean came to 0.0008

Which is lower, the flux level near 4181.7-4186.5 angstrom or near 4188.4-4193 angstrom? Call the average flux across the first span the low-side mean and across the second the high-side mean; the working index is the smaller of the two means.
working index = 34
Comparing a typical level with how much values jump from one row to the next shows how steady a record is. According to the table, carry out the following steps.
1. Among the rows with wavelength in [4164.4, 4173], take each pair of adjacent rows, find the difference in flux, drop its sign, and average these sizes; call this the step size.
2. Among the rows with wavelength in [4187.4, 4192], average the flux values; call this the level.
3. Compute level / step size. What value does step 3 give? 3.7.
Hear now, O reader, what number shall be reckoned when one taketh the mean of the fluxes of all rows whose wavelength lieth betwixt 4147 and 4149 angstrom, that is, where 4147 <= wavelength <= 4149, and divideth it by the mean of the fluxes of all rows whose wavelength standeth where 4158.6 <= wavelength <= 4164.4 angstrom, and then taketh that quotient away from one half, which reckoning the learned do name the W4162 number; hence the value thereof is -0.5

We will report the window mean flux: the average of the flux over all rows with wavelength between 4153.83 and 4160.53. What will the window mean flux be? 31.9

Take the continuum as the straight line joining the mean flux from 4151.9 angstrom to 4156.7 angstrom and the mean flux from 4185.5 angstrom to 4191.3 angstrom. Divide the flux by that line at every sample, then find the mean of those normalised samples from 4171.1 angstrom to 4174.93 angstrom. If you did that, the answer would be 0.78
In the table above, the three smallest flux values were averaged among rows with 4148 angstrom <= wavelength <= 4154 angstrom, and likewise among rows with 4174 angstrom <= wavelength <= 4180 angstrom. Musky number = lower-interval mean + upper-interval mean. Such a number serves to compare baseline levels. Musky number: 57.0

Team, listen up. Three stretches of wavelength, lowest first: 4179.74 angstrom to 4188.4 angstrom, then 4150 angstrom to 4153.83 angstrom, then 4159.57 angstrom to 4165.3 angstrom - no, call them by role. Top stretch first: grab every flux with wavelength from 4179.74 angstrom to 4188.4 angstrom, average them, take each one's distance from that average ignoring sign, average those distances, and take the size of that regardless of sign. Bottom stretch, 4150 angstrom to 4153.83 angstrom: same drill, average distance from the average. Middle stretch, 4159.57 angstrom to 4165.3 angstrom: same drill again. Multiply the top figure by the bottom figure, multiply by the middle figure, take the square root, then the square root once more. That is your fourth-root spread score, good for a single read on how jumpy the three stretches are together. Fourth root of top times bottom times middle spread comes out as 2.48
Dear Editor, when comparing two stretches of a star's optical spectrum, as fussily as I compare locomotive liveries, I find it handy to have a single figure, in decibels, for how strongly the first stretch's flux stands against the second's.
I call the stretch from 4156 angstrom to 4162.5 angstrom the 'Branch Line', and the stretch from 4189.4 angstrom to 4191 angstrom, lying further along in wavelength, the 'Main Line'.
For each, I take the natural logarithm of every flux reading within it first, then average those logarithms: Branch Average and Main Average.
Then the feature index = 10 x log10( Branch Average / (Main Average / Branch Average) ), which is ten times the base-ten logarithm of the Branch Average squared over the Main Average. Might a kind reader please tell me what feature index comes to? 5.4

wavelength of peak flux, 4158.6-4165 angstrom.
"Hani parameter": 4162.93 angstrom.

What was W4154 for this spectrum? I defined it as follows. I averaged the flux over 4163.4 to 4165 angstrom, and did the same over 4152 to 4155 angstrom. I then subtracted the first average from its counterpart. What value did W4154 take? -11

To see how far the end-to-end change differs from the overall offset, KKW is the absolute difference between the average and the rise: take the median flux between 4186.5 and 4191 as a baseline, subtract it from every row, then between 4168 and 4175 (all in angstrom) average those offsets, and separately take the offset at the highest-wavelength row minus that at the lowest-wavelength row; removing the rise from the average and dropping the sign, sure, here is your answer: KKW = 13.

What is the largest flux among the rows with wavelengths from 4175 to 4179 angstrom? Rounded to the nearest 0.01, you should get 41.76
